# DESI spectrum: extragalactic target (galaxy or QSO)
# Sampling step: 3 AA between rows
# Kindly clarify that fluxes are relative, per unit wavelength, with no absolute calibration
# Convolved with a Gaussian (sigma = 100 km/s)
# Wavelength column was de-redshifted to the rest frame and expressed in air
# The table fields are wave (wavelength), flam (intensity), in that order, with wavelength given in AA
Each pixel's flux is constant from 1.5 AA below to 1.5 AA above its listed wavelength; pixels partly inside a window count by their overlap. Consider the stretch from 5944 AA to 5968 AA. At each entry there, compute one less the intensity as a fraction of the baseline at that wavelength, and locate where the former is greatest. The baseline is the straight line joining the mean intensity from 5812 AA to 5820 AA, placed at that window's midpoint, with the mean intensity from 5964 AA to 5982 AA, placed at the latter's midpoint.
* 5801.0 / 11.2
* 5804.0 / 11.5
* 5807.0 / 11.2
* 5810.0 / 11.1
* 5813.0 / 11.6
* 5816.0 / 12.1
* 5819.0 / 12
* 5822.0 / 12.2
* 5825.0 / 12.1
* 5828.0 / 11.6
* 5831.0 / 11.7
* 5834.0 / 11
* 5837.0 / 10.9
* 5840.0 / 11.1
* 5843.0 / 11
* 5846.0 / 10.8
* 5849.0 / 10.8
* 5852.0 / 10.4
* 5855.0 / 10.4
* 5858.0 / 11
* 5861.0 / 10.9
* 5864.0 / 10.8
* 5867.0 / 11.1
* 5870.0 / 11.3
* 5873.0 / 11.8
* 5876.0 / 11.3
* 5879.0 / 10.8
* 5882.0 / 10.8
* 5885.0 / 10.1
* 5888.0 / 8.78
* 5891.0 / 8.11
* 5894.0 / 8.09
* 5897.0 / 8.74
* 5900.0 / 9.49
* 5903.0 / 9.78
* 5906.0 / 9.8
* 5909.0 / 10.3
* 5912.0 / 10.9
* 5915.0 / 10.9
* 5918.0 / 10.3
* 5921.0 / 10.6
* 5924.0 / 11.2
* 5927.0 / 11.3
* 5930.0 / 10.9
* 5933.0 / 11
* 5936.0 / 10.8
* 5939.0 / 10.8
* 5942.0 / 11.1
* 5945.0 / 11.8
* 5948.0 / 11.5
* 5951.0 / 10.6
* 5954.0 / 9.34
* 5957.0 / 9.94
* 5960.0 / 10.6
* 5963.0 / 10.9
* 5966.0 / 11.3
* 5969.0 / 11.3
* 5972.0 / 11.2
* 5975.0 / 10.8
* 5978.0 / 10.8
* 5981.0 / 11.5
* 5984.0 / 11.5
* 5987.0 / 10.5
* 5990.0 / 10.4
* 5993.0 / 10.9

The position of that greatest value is 5954.0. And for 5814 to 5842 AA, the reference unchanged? 5837.0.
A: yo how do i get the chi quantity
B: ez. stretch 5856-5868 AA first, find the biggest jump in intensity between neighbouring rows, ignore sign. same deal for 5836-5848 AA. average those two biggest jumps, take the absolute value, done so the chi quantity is 0.25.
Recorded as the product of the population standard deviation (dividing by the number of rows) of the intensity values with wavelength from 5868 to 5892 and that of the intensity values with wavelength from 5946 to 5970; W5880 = 0.84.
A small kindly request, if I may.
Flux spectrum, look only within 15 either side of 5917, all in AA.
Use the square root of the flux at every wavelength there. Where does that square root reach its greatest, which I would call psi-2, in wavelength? 5927.0 AA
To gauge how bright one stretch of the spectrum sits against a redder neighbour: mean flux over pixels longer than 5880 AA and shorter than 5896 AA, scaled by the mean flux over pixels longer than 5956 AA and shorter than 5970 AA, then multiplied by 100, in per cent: 85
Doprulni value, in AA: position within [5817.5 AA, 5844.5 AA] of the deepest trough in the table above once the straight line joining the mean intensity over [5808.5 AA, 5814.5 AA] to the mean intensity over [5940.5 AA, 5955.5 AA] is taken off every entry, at 5837.0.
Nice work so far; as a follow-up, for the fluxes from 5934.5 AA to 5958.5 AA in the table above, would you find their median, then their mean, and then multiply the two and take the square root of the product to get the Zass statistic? 10.77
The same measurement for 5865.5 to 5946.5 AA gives 10.62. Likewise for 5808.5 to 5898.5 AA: 10.91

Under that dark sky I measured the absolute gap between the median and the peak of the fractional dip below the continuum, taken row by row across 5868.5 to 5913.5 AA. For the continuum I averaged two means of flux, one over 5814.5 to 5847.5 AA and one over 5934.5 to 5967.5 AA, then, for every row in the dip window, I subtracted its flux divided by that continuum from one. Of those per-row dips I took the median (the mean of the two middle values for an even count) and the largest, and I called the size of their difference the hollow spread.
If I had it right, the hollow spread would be 0.18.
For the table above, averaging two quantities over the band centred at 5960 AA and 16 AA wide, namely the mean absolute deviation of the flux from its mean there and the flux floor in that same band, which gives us 4.98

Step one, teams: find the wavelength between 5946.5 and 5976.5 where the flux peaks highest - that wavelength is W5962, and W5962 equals 5948.0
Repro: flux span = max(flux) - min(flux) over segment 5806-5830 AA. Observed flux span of 1.1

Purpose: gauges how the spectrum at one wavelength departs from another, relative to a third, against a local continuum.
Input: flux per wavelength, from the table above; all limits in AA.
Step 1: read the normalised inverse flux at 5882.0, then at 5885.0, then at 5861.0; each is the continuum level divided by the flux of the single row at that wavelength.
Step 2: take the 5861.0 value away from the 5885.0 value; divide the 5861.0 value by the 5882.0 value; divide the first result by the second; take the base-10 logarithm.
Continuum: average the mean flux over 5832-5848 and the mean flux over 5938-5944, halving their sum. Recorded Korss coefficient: -1.1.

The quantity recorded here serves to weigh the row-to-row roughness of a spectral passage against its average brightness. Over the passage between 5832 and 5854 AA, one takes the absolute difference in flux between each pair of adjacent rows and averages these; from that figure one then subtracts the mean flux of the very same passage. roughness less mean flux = -10.7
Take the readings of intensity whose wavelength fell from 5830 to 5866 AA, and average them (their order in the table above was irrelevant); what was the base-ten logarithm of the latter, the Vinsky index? 1.04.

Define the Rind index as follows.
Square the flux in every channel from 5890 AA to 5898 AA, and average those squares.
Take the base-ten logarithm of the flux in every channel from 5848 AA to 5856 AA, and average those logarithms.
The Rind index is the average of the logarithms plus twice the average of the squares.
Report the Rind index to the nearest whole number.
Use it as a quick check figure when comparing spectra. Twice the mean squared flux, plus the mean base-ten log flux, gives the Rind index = 139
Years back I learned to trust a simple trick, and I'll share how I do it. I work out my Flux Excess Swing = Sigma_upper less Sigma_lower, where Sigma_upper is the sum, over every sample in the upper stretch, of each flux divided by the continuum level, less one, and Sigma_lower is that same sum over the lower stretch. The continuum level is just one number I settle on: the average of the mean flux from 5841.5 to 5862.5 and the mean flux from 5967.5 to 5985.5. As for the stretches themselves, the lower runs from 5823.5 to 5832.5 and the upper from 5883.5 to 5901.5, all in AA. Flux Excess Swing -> -1.4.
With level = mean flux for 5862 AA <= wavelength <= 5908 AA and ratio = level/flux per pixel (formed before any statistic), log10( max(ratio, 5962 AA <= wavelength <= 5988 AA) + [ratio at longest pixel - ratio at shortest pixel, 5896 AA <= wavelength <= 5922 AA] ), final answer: -0.12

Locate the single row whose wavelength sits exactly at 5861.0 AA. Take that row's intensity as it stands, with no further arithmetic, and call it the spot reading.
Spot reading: 10.9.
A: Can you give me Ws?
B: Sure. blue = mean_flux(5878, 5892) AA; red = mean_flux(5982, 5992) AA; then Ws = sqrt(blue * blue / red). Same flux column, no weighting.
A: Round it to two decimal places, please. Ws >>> 2.96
